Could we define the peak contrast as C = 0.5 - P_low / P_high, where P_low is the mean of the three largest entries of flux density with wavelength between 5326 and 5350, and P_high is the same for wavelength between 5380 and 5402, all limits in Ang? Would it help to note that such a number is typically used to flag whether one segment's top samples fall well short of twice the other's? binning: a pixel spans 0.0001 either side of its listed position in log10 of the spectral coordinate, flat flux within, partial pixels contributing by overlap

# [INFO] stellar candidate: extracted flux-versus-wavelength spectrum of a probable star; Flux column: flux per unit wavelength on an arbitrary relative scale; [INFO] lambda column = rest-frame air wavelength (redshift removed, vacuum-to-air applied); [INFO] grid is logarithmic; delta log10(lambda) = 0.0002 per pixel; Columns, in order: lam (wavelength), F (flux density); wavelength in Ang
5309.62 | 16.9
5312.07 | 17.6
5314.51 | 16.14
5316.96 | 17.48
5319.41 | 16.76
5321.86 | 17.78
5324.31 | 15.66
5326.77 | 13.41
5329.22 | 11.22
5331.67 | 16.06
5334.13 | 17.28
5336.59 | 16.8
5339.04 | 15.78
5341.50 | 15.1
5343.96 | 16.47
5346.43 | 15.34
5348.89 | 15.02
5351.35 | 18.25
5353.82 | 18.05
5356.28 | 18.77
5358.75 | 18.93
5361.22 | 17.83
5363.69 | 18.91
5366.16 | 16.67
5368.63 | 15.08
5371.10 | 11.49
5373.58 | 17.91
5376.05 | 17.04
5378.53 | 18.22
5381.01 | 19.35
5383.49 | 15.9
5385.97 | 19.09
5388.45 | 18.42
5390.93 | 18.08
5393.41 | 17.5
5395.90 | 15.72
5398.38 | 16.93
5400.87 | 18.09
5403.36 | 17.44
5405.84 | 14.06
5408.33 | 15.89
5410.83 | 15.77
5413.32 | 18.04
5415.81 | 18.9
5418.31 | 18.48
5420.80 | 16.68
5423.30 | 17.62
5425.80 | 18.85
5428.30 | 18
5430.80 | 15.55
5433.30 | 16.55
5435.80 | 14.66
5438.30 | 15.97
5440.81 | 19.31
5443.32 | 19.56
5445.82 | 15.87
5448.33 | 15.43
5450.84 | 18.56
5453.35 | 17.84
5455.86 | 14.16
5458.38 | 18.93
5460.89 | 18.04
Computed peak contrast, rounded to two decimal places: -0.39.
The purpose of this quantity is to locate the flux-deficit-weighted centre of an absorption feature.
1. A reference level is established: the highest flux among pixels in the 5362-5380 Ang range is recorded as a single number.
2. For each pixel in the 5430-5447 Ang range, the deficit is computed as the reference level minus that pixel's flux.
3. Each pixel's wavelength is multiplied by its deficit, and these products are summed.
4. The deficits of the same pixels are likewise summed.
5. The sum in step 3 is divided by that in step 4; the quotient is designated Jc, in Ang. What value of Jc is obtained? 5436.4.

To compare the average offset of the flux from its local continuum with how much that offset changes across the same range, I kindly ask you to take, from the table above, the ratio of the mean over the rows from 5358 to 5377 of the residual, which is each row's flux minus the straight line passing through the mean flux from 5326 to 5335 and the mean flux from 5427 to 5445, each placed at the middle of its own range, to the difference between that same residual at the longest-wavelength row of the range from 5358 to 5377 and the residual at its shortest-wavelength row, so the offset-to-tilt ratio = -0.6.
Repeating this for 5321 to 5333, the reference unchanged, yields -0.2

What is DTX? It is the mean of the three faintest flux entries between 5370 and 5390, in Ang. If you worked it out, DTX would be 14.8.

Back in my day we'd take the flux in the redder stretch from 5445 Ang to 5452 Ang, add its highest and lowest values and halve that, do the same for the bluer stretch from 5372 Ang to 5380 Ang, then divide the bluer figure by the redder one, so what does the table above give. 1.04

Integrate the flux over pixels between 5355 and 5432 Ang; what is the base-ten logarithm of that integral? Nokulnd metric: 3.1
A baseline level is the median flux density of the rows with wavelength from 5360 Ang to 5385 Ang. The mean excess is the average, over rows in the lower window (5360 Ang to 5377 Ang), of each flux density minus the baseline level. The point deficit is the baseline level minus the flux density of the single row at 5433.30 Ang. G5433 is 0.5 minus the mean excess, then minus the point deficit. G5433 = 0.6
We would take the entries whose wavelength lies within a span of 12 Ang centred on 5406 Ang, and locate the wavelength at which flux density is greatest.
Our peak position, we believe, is 5400.87 Ang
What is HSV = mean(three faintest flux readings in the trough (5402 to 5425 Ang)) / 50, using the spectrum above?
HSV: 0.305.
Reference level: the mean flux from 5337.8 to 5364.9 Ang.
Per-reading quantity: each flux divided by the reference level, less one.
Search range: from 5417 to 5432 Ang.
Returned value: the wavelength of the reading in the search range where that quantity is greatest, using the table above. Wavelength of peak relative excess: 5425.80 Ang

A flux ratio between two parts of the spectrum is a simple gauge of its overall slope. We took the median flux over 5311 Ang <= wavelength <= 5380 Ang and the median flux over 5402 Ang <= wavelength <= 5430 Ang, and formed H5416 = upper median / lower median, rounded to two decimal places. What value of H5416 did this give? 1.05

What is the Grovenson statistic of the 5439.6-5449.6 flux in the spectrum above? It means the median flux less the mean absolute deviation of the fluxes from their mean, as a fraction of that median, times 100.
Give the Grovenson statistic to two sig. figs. 89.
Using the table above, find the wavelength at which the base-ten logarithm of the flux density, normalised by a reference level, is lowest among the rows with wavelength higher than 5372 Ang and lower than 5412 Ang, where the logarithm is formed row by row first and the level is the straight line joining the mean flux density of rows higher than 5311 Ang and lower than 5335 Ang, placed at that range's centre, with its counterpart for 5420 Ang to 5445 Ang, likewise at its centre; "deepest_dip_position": 5405.84 Ang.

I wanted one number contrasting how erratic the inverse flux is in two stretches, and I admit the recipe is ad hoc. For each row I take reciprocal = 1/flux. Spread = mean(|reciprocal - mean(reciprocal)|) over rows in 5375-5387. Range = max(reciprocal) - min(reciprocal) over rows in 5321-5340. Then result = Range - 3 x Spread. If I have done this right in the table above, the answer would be 0.022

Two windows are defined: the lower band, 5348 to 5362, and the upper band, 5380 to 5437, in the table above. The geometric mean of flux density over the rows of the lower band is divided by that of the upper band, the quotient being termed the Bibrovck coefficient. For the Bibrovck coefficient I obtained 1.04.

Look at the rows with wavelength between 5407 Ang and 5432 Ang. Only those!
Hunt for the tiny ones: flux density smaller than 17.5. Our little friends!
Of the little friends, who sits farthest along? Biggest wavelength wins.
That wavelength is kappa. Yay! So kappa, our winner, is 5430.80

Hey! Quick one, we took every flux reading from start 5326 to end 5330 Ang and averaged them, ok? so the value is 12.3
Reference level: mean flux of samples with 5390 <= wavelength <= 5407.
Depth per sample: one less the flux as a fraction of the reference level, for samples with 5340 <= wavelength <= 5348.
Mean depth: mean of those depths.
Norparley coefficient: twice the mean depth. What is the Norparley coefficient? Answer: 0.14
